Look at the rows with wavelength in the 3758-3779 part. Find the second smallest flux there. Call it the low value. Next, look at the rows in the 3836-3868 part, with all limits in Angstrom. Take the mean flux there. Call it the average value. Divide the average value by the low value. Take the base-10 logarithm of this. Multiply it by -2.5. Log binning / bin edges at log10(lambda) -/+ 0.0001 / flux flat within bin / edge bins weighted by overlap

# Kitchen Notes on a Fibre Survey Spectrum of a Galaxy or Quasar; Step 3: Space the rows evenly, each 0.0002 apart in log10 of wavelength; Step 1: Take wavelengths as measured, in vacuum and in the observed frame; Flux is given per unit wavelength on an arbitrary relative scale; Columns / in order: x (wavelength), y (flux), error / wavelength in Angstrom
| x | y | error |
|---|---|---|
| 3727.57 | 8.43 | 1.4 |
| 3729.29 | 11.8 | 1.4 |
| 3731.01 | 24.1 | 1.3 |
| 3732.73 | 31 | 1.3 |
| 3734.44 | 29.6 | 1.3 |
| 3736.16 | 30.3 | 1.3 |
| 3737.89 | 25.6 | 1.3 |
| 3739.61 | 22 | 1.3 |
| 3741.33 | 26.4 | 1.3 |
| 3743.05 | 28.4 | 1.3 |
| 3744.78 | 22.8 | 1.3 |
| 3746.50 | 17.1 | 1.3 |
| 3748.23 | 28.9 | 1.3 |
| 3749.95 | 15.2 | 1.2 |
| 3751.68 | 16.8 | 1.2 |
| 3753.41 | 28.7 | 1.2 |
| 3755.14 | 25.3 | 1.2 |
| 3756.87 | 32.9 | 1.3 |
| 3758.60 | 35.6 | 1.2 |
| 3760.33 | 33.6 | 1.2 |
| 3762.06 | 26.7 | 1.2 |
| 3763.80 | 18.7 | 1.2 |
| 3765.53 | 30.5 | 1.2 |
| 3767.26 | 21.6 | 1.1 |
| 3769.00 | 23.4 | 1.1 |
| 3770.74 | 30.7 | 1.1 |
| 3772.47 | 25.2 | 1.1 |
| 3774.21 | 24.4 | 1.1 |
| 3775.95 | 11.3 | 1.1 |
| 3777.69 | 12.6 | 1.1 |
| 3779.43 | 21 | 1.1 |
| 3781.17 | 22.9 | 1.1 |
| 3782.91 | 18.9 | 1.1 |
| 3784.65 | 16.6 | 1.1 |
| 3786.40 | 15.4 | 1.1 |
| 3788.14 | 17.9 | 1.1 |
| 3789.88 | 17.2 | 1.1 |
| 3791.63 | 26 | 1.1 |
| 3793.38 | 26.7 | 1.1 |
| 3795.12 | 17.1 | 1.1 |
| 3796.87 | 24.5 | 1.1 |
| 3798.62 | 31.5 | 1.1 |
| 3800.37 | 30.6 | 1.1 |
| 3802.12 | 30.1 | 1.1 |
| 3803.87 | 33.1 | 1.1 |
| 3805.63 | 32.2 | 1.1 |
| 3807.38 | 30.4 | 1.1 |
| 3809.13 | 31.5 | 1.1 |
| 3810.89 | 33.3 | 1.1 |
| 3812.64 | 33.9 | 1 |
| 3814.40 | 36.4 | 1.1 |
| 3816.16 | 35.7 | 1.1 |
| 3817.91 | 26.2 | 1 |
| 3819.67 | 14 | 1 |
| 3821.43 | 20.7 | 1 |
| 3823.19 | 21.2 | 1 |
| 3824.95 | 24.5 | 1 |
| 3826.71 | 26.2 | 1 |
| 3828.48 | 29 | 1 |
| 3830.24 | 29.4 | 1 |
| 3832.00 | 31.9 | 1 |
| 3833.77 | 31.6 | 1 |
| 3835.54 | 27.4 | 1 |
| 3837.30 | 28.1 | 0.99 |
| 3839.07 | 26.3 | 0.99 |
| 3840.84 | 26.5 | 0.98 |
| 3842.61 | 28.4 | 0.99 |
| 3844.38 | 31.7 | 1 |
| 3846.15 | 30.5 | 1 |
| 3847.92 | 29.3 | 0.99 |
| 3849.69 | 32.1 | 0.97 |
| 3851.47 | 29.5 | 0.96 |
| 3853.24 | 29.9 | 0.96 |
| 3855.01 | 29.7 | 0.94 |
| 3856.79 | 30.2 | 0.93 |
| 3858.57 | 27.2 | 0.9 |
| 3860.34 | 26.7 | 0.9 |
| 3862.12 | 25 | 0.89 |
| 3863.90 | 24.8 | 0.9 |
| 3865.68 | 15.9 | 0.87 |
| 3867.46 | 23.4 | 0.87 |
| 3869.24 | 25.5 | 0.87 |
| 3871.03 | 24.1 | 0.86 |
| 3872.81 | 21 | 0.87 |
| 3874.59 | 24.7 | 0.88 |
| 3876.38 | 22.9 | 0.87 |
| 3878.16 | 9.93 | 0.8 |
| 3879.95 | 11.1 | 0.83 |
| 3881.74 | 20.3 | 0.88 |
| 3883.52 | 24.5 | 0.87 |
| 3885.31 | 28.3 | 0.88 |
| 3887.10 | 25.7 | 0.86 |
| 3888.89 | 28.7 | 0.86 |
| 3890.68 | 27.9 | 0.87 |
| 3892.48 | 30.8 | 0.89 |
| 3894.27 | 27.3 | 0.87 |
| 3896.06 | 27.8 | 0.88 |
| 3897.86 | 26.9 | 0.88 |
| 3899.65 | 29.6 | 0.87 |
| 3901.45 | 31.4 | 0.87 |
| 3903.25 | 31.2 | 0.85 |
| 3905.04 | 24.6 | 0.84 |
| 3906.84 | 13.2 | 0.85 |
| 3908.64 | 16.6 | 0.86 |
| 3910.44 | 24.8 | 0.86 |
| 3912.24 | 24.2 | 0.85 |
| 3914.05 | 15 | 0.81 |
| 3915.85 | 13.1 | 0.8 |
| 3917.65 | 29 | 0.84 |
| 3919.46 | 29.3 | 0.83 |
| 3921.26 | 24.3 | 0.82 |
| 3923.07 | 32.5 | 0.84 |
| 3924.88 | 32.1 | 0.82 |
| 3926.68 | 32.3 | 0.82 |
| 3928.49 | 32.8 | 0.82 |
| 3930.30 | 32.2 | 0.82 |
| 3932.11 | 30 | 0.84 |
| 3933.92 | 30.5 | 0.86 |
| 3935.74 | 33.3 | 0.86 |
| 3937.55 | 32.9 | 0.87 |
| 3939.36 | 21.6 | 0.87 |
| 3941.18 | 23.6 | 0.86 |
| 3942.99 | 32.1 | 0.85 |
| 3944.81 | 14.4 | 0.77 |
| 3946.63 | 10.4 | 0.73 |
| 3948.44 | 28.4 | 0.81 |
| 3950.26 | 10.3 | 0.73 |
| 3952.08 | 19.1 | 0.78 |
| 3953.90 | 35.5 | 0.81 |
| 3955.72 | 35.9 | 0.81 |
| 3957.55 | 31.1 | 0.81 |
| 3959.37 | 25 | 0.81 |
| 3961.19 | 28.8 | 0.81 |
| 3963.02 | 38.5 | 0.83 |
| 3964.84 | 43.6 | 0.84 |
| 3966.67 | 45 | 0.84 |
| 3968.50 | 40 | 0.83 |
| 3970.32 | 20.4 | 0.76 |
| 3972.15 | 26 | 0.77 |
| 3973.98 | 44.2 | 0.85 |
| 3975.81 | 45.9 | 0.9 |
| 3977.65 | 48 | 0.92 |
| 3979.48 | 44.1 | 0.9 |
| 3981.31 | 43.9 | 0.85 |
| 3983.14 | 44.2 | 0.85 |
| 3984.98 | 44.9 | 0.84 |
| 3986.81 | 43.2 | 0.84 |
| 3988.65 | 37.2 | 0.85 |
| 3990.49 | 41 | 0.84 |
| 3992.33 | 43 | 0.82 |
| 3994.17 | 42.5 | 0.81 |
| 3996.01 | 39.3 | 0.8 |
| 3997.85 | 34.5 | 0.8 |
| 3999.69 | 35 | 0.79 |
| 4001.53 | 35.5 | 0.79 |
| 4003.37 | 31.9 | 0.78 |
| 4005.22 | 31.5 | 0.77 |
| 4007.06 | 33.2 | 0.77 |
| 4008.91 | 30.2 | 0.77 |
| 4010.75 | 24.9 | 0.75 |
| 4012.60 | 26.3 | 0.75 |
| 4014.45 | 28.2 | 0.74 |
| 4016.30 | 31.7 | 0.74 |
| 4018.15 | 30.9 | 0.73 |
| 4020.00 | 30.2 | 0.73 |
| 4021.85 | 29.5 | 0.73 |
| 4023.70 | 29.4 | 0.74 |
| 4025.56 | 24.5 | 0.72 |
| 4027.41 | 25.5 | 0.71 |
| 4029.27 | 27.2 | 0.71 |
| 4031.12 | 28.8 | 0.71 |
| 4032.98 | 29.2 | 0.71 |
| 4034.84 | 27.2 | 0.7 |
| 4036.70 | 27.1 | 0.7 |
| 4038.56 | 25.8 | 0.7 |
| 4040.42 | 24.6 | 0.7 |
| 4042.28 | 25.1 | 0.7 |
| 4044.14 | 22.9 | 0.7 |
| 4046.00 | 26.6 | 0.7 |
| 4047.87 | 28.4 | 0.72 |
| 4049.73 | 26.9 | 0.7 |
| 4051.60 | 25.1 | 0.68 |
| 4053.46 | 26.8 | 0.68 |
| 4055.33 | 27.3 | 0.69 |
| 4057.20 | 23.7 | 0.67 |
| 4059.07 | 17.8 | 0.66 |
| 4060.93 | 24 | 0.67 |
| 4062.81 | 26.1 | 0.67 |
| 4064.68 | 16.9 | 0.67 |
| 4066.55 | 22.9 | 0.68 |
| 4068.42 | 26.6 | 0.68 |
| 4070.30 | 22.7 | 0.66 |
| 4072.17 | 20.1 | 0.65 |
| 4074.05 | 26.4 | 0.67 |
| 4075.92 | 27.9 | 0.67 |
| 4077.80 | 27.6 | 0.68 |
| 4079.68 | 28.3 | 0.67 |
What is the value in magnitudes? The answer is -0.85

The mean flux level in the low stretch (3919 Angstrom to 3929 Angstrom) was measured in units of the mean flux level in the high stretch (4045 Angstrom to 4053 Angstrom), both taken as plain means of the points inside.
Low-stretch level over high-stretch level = 1.1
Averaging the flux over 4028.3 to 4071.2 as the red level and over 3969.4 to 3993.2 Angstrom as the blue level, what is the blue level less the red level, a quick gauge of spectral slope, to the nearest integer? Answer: 15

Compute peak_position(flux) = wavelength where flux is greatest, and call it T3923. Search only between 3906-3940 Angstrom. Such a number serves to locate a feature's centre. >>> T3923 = 3935.74 Angstrom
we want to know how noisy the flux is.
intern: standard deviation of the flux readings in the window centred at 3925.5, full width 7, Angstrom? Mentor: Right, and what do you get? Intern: 0.3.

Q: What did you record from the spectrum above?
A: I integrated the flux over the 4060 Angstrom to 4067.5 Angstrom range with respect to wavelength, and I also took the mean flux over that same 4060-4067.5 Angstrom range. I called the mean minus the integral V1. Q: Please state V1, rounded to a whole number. -146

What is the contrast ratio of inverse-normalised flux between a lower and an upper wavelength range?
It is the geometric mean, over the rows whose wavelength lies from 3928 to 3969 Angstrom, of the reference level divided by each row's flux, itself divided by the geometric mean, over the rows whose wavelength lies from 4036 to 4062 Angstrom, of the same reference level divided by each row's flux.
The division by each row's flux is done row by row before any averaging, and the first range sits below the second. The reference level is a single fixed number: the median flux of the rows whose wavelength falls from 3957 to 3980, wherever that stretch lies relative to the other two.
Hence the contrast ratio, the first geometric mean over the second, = 0.91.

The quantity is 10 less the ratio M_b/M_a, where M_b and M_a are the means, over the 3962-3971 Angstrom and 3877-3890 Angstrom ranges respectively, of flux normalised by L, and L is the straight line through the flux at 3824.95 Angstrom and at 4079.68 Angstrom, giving 8.3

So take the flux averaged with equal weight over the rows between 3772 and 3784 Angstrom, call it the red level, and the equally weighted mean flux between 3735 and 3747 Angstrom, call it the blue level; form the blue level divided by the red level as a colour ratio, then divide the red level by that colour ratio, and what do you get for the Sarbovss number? 15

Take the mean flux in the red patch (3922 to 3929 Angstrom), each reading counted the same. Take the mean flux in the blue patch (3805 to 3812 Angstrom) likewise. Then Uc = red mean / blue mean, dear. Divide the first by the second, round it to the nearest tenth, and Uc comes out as 1.0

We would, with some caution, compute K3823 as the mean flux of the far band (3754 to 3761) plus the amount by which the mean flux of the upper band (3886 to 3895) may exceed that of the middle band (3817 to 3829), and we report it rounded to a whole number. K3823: 37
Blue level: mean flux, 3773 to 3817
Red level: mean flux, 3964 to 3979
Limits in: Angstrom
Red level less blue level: 14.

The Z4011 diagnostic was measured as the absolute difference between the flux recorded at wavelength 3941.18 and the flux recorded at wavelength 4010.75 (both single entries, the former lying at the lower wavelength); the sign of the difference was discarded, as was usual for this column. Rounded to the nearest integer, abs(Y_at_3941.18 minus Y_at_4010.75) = 1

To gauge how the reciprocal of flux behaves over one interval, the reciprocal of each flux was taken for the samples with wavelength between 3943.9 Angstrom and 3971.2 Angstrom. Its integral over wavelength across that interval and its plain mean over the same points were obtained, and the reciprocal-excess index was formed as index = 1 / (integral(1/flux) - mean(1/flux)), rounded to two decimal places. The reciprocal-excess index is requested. 0.87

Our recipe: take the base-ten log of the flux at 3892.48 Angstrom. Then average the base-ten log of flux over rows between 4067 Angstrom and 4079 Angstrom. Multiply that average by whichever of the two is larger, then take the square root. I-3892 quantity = 1.44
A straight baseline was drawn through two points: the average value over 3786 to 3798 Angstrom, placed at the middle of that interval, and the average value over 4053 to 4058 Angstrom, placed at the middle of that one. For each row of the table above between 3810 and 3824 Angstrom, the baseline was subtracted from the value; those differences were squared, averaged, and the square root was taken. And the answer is 10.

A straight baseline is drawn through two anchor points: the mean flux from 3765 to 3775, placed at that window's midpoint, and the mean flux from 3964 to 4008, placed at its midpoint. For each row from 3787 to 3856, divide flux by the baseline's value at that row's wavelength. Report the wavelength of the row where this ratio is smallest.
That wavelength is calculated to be 3819.67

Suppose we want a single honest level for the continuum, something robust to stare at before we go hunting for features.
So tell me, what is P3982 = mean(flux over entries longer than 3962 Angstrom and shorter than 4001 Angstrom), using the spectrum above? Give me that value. 40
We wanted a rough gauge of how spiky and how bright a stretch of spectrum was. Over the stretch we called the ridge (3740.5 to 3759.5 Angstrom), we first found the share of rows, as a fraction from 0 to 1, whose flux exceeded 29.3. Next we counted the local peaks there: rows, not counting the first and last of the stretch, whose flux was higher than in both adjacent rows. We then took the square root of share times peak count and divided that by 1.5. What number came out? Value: 0.49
